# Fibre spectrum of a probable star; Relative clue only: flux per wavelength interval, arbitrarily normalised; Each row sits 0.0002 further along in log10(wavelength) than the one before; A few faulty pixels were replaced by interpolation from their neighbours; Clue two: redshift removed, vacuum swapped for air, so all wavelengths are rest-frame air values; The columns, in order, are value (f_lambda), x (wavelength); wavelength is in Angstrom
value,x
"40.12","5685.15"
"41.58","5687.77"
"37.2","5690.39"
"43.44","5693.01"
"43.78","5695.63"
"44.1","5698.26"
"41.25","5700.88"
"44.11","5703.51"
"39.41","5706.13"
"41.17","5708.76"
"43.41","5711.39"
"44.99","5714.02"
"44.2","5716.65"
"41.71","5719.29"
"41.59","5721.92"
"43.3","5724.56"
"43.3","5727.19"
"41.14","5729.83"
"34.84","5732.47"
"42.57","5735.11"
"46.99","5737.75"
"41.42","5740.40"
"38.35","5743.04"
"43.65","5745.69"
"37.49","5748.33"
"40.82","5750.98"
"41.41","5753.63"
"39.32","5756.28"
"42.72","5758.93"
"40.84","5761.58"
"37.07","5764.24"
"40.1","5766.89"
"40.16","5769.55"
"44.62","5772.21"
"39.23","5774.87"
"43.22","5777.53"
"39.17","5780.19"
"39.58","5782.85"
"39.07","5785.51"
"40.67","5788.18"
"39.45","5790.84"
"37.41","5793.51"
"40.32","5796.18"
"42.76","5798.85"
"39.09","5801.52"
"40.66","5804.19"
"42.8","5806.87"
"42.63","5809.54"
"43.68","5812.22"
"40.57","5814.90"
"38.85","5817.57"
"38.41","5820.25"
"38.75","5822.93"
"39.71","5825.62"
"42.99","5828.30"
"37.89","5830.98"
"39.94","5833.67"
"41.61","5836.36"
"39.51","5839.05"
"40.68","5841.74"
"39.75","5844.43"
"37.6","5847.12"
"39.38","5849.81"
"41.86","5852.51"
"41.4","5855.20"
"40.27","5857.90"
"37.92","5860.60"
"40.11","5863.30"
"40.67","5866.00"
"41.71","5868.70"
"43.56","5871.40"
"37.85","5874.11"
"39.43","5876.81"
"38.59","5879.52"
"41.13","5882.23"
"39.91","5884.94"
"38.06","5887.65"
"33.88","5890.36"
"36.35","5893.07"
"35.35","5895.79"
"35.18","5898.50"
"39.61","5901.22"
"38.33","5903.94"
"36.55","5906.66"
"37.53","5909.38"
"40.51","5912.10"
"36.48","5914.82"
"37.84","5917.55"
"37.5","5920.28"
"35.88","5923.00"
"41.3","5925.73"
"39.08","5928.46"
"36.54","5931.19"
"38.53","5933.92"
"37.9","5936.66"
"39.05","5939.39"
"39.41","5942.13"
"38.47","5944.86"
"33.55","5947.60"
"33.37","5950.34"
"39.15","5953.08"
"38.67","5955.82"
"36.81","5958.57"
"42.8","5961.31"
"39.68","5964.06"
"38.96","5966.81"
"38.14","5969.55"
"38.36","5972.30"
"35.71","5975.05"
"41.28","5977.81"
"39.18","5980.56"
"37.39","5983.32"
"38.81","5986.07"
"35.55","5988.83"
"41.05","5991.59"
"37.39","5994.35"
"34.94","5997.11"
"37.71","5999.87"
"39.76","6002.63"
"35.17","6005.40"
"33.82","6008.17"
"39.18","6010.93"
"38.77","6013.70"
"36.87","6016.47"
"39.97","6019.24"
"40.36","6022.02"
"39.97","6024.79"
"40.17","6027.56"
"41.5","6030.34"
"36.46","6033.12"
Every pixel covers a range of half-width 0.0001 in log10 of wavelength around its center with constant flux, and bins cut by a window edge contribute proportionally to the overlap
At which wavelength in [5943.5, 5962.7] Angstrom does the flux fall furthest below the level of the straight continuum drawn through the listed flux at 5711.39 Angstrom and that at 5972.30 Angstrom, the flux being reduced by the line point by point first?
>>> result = 5950.34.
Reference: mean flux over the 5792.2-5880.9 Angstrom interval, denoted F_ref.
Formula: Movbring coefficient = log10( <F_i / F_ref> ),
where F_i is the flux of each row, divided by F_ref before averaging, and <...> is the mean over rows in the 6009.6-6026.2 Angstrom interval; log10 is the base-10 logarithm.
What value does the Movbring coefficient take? -0.012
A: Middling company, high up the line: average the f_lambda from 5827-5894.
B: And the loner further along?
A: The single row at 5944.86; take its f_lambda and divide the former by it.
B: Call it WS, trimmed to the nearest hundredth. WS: 1.03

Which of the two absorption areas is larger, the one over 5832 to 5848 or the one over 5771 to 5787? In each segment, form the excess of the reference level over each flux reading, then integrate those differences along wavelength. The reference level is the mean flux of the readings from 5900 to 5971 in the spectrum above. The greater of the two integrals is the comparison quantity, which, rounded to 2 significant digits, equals -28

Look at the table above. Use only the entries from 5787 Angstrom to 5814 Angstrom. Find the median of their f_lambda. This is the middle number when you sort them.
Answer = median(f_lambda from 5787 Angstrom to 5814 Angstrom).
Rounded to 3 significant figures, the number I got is 40.7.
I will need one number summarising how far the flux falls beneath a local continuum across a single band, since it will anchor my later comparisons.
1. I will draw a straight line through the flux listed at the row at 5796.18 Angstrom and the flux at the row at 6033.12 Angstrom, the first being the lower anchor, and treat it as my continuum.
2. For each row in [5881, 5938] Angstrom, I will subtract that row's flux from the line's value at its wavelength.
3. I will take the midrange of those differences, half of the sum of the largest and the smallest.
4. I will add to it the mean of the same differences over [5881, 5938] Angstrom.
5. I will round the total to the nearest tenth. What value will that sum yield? 1.6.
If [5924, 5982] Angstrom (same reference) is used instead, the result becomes -1.0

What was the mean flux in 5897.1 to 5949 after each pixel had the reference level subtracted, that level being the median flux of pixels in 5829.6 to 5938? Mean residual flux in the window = -1.0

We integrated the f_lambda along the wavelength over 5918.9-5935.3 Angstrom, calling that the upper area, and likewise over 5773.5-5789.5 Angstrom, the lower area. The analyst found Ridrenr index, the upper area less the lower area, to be -17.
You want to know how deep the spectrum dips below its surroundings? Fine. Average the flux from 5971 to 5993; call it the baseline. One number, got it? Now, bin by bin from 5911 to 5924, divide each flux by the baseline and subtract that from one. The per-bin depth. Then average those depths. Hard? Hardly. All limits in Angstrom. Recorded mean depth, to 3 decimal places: 0.020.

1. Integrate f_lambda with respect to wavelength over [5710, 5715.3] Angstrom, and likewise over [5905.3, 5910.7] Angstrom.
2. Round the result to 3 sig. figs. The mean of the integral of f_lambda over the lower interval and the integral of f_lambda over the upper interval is 217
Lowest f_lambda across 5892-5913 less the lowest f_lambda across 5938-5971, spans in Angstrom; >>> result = 1.8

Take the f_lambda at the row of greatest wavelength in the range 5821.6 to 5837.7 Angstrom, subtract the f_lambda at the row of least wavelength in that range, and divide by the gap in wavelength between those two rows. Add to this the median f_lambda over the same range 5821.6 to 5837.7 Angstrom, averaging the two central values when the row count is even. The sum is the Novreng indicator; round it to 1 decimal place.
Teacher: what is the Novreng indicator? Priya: 40.0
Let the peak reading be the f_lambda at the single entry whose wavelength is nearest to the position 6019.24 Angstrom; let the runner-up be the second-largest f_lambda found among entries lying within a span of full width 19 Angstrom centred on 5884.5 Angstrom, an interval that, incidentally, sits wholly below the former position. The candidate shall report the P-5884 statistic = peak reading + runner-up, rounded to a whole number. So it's 80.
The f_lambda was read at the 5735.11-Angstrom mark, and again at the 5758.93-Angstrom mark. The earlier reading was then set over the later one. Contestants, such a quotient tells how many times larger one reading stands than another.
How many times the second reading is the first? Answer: 1.00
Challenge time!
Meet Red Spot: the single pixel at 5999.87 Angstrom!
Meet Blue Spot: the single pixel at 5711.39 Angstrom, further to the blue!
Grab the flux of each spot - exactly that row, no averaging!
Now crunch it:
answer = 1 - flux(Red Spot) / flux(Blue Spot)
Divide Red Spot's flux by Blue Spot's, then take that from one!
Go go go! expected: 0.13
